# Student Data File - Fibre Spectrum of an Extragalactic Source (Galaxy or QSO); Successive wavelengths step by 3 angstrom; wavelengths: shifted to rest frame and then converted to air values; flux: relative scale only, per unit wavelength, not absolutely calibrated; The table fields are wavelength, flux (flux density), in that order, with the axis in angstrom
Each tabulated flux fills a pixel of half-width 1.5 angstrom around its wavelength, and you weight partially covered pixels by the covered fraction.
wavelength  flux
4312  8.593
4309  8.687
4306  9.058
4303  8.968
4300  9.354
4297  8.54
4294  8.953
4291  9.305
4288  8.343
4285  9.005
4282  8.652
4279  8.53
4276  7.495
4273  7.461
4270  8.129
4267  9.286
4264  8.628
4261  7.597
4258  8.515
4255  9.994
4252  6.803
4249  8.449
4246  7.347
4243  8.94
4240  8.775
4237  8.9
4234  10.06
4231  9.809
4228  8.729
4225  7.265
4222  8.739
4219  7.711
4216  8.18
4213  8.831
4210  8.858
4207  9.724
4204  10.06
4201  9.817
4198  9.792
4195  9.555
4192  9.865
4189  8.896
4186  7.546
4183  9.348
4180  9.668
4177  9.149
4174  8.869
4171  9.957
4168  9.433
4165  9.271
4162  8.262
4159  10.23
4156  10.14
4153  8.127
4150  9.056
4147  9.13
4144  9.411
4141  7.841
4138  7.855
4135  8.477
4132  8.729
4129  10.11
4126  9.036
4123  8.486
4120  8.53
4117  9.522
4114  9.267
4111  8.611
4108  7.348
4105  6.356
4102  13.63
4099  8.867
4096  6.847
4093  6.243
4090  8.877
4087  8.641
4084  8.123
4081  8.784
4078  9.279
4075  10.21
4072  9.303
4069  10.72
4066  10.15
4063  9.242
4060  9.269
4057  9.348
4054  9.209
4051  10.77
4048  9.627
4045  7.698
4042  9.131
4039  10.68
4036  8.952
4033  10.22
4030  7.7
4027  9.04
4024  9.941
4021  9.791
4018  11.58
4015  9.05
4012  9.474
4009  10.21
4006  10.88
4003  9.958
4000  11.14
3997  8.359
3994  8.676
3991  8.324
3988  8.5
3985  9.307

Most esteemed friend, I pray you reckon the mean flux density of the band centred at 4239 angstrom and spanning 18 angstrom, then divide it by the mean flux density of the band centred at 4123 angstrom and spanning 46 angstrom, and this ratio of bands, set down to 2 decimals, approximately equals 1.01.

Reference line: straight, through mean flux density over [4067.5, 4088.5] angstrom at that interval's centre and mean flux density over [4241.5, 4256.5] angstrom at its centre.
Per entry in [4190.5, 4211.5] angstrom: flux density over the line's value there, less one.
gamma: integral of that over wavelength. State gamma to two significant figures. 2.6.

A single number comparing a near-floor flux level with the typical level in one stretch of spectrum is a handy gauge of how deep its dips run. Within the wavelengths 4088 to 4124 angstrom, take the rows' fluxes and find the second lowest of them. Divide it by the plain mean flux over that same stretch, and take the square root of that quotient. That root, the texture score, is 0.862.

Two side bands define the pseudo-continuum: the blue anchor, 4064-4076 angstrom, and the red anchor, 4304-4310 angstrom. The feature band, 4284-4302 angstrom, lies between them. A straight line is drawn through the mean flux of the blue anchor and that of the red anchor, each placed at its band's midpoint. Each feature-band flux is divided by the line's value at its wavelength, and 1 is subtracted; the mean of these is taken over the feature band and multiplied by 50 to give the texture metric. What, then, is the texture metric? 0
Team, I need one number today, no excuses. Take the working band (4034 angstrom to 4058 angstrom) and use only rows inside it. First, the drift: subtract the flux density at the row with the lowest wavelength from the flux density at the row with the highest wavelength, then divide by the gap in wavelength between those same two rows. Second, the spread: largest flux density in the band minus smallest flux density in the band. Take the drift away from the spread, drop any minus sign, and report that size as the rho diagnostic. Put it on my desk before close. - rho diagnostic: 3.05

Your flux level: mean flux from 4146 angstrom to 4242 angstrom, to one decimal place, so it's 9.1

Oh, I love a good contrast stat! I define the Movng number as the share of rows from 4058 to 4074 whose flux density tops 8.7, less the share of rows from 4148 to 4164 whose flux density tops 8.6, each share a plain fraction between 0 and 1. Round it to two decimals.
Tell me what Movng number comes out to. 0.40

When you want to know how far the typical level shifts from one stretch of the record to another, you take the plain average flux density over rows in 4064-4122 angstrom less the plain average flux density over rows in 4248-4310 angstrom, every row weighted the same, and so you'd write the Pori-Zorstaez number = 0.35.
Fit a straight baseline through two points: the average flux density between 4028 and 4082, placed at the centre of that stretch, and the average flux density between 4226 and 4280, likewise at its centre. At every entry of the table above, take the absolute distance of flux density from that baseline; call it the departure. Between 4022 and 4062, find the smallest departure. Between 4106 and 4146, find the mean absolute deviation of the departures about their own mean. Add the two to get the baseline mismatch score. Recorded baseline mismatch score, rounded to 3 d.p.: 0.492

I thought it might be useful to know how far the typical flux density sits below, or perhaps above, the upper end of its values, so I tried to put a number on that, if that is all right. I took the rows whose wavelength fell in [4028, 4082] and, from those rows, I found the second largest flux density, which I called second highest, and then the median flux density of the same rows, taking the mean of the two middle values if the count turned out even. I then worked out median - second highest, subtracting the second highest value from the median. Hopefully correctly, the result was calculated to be -1.4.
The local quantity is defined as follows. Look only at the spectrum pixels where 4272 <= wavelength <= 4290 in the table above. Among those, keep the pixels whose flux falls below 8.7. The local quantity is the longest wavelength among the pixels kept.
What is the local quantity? 4288 angstrom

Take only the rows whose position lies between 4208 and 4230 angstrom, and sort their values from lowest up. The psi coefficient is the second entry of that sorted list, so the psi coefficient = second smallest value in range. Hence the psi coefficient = 7.711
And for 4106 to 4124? 8.486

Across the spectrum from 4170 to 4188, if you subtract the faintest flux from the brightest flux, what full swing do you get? 2.41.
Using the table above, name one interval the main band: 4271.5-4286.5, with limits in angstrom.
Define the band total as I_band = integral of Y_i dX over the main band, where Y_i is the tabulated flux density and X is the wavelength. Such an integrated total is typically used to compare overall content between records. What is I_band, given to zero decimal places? 123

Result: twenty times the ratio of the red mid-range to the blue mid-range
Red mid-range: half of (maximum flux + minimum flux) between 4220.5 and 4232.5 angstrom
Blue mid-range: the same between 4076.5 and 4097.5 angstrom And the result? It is 22.0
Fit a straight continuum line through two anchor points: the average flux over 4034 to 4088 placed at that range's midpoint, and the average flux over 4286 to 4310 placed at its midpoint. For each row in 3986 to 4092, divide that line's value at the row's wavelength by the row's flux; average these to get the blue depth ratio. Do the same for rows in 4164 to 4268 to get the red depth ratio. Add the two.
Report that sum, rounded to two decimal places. 2.04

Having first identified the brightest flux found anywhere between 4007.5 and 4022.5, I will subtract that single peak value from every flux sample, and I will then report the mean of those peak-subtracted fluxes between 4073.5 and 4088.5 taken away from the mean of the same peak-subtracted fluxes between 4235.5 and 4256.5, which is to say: -0.5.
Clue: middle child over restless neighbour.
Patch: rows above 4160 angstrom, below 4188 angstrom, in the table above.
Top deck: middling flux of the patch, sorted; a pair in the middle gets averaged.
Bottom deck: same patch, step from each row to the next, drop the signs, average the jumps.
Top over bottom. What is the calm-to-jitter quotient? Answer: 13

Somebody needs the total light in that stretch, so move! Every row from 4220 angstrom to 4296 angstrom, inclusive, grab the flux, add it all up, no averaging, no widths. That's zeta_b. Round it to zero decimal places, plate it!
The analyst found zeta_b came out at 214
